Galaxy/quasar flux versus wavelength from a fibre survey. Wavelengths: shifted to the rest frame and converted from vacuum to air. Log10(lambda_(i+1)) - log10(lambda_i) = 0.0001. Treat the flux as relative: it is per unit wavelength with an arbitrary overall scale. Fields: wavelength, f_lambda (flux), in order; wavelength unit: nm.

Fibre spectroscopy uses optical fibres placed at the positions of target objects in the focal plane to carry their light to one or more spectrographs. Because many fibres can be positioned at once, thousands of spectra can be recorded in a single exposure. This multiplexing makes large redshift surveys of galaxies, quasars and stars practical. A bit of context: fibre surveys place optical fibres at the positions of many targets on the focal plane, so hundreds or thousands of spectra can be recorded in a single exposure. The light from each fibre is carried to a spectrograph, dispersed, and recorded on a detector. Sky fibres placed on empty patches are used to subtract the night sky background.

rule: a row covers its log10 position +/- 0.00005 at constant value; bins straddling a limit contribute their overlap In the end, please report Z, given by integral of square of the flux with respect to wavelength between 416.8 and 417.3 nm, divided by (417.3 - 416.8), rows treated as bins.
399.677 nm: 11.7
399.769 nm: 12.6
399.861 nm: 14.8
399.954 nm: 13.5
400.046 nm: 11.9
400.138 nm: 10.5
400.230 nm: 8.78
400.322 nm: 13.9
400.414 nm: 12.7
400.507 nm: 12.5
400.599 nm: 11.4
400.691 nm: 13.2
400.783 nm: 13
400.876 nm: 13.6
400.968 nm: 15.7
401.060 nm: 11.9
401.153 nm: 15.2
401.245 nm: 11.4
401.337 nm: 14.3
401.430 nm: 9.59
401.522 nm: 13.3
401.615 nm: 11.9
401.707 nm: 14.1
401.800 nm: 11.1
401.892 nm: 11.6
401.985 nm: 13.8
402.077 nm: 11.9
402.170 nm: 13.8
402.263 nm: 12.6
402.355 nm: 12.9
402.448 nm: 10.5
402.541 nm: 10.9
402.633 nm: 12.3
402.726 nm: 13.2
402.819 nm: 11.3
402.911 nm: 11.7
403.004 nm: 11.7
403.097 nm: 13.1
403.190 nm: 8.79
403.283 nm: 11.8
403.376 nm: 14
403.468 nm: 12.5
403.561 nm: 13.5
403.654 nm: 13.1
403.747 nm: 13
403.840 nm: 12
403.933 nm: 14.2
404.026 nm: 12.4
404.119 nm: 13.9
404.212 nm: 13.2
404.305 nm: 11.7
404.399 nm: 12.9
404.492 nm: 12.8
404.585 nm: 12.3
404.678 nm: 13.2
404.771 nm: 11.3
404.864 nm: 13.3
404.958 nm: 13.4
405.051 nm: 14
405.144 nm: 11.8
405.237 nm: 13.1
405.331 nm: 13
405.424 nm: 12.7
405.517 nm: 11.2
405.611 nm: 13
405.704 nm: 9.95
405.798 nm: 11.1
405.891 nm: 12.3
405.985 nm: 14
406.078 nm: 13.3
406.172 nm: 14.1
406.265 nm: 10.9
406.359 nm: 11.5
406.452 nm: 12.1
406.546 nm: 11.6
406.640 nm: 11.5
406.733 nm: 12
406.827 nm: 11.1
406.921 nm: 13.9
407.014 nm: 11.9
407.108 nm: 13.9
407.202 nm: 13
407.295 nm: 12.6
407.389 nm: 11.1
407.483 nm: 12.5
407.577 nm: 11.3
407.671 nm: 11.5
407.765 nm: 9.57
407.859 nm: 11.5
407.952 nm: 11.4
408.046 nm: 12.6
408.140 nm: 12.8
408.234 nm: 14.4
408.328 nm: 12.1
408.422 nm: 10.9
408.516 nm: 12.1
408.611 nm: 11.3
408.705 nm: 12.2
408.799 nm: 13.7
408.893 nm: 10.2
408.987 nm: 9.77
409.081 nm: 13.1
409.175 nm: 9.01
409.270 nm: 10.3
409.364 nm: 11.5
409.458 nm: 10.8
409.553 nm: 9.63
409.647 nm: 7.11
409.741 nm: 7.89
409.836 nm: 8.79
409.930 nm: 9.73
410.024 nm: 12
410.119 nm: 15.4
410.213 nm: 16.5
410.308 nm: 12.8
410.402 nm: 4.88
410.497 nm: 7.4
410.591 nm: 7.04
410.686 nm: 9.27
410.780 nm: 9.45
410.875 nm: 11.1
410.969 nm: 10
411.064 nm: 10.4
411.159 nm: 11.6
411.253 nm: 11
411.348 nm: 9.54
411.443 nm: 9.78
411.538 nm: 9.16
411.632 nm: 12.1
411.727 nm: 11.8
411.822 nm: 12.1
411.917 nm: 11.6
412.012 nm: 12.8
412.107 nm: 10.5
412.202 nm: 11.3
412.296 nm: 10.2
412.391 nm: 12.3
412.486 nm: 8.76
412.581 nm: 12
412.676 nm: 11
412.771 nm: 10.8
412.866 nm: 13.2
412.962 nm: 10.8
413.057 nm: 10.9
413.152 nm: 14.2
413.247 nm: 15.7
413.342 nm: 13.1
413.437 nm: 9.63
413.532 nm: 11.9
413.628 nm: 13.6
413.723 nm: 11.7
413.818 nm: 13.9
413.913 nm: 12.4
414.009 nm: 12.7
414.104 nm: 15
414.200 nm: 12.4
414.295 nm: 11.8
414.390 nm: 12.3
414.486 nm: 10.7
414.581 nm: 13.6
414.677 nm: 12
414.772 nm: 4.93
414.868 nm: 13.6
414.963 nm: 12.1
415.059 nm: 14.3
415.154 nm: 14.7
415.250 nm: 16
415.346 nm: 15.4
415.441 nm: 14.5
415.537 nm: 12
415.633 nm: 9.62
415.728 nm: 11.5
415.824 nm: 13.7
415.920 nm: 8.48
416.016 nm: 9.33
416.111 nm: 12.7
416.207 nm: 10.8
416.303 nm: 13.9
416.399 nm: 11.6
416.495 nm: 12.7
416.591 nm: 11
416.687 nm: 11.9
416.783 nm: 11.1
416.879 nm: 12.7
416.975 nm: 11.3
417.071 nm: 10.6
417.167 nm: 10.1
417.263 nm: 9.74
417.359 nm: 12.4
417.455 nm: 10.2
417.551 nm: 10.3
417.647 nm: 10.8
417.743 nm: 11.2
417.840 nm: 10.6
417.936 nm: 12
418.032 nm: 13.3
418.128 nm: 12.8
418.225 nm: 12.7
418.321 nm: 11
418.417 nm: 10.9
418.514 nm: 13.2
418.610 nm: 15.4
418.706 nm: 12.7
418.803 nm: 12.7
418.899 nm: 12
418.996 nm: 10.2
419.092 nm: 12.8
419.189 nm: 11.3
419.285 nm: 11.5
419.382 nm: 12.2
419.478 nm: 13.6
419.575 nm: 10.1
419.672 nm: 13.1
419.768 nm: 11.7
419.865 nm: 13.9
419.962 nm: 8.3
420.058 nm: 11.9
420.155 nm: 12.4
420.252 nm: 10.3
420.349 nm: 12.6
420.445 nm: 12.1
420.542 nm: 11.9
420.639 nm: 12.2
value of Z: 120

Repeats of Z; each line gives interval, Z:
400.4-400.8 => 157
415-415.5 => 221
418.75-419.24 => 140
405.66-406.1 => 148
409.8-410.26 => 167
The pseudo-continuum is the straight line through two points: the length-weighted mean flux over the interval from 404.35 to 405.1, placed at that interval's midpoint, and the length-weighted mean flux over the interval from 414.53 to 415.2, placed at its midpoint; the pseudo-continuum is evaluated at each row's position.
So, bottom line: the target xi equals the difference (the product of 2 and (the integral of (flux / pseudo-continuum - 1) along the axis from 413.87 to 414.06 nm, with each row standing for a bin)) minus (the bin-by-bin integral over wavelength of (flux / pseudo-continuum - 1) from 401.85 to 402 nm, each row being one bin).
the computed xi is 0.02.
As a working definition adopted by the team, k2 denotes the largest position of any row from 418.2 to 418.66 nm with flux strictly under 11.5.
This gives 418.417 nm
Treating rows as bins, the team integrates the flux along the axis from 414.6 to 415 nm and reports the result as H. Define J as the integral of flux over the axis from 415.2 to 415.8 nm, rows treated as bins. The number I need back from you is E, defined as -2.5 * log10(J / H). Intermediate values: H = 4.3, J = 8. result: -0.7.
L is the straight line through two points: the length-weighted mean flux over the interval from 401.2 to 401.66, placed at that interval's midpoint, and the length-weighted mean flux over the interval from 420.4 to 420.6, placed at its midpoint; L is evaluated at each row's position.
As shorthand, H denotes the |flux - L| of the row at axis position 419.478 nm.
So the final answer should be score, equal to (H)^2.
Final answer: 3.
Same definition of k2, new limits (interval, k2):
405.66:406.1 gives 405.798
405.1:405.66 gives 405.517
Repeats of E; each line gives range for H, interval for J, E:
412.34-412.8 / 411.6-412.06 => -0.1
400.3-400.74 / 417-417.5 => 0.1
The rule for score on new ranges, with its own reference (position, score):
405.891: 0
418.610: 12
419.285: 0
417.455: 3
